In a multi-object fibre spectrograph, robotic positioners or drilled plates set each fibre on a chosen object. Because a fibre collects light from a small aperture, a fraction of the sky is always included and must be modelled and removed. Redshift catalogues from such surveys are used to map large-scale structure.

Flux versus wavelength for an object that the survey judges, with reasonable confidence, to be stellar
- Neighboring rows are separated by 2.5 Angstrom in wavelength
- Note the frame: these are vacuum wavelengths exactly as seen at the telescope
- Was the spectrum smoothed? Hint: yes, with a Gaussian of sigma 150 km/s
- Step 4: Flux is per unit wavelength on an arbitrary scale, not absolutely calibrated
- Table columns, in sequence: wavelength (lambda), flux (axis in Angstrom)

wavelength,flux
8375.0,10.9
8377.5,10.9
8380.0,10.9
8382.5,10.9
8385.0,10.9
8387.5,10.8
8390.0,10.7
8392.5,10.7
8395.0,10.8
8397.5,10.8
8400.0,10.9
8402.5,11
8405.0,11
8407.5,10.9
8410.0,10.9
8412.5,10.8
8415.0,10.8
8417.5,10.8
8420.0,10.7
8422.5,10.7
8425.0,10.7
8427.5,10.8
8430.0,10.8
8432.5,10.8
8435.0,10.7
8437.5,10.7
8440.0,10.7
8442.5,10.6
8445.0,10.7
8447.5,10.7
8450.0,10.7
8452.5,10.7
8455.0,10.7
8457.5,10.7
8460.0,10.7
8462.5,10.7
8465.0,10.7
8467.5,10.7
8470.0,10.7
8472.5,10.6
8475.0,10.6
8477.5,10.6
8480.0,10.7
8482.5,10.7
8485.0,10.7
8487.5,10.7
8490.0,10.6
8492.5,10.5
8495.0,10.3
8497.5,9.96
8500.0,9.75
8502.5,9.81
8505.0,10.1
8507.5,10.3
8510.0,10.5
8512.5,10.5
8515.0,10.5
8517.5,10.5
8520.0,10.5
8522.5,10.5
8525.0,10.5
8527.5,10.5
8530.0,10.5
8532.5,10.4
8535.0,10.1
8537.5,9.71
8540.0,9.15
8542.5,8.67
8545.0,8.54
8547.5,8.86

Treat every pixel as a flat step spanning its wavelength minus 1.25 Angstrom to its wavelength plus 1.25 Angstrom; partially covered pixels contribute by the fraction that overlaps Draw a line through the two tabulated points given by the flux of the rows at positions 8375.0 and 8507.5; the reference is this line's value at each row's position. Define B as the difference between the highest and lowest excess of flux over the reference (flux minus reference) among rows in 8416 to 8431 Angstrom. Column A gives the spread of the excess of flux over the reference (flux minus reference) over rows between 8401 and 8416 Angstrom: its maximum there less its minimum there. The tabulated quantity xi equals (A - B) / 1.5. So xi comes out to 0.01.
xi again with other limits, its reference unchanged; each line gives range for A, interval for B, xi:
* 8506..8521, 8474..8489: 0.07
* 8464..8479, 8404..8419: -0.05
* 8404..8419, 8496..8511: -0.42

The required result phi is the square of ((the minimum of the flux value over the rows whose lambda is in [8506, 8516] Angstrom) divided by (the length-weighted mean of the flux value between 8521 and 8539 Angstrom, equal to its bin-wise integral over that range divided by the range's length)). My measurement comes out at 1.00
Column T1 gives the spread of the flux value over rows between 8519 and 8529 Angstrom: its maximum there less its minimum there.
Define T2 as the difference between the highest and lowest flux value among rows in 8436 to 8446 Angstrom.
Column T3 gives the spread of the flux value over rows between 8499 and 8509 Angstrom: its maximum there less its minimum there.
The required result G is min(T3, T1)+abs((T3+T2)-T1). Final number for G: 0.65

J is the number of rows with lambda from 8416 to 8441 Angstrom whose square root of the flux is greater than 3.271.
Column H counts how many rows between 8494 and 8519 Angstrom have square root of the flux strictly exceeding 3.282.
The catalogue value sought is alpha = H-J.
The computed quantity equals -10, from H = 0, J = 10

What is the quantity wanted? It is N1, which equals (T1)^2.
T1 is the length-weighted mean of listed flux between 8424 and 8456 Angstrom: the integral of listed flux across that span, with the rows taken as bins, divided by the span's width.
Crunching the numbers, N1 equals 115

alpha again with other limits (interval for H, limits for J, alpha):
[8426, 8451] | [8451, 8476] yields -5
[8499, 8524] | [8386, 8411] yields -10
